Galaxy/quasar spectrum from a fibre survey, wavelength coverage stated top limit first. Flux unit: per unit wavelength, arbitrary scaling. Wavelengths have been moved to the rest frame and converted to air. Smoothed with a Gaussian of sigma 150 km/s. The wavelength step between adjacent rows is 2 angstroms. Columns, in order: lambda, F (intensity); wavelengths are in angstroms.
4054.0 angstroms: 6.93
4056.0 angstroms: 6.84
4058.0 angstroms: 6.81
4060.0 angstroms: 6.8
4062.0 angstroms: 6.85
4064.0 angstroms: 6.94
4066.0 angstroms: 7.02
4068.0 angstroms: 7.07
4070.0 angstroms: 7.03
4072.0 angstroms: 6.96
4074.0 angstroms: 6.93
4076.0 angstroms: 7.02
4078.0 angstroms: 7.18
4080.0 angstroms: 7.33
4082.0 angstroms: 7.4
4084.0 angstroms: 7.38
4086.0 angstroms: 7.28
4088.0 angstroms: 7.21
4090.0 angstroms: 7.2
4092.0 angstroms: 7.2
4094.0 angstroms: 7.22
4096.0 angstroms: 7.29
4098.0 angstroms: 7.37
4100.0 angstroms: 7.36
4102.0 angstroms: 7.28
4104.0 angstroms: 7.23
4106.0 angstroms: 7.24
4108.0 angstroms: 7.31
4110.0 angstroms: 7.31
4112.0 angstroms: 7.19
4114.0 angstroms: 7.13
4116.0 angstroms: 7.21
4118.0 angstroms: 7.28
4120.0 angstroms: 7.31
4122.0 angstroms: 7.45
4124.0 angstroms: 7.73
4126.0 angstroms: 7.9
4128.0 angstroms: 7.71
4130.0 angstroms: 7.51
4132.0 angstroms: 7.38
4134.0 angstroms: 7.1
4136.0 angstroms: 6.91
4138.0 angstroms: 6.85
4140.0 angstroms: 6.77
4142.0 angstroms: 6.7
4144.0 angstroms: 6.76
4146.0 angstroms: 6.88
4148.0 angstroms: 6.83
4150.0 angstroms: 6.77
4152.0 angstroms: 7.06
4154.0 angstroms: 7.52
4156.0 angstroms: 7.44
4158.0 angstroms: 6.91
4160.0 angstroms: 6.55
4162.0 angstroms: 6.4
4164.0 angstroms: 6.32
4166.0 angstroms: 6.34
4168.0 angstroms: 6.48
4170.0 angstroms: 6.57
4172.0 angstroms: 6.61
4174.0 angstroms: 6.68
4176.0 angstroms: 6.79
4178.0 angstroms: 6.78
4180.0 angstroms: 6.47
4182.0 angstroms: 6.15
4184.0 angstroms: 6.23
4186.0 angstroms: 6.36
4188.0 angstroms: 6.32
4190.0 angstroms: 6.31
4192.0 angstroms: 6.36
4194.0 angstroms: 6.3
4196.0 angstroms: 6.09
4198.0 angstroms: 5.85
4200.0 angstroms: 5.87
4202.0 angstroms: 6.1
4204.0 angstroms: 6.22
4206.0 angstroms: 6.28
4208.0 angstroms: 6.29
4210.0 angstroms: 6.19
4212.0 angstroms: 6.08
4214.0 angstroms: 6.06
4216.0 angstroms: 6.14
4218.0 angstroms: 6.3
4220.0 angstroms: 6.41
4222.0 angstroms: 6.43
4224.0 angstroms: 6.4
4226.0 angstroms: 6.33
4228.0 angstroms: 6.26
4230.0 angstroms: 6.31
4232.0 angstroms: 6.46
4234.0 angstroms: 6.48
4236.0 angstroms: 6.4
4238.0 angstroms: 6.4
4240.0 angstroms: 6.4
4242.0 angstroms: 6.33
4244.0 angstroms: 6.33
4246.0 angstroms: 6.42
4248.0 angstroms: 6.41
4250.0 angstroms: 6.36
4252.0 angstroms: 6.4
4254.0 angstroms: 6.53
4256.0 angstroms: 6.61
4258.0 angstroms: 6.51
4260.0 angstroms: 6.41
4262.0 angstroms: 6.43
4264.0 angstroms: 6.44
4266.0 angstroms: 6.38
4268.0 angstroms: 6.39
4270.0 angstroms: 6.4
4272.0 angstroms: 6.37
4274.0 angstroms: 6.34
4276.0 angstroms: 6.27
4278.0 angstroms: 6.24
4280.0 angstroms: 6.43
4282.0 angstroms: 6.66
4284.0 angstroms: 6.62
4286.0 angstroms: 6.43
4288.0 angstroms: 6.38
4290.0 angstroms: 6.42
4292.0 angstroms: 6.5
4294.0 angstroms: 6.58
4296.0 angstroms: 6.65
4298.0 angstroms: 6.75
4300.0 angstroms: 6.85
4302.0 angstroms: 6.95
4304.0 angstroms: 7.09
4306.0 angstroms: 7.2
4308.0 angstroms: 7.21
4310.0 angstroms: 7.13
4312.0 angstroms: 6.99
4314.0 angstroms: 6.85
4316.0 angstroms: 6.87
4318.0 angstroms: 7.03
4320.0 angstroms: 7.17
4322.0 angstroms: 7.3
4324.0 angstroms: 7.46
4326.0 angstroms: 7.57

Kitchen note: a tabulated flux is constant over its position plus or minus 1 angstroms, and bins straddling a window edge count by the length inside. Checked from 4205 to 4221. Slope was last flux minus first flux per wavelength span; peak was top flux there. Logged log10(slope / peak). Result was -2.839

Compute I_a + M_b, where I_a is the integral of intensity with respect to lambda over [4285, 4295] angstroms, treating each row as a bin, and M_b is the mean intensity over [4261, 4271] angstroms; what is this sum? 71.0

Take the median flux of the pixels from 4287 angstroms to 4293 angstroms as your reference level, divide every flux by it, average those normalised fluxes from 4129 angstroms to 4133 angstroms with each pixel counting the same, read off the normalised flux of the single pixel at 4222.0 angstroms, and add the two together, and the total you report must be 2.16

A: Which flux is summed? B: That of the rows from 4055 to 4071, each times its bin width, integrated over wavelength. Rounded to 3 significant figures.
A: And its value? 111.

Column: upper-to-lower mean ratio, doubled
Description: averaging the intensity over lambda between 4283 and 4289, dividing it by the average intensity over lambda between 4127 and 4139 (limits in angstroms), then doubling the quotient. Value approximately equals 1.79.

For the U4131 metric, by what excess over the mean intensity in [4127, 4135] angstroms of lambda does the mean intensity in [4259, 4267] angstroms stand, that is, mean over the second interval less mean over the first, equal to -1.0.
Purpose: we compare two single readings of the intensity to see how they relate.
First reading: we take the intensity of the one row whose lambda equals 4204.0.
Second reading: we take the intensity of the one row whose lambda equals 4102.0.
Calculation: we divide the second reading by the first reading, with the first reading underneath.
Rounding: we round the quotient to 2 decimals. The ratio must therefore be 1.17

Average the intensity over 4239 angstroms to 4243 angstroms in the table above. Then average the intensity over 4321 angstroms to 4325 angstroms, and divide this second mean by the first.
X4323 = 1.16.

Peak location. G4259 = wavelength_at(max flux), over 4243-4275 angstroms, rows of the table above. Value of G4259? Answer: 4256.0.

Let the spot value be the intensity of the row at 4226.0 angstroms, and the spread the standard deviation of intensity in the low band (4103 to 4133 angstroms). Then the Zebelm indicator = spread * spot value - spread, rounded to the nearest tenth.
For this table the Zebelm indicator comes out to 1.2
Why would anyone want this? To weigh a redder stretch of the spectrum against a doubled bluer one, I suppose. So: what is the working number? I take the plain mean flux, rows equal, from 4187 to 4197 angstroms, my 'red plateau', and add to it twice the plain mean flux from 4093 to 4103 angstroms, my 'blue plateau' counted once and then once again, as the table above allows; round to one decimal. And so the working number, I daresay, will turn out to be 20.9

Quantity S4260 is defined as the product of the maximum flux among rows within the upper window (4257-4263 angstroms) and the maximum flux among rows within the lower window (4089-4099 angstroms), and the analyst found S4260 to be 48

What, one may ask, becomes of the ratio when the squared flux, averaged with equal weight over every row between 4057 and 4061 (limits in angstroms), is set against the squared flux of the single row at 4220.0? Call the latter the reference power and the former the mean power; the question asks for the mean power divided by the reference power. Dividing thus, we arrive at 1.13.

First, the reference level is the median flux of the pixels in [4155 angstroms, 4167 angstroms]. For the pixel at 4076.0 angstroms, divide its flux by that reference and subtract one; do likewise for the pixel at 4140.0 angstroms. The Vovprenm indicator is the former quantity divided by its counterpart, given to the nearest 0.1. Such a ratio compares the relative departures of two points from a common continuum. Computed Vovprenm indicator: 1.8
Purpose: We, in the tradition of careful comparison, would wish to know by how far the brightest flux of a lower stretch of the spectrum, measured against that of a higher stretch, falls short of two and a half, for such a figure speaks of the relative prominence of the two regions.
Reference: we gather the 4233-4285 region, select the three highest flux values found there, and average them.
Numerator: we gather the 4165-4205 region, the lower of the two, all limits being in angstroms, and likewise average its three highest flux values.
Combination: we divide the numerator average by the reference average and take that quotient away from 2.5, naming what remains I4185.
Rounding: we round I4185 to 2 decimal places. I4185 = 1.48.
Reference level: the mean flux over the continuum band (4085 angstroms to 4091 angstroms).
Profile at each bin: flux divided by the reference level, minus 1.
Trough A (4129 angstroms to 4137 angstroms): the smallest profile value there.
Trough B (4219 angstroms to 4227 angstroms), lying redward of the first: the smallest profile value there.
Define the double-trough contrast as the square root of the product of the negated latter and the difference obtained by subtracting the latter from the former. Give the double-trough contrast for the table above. 0.100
